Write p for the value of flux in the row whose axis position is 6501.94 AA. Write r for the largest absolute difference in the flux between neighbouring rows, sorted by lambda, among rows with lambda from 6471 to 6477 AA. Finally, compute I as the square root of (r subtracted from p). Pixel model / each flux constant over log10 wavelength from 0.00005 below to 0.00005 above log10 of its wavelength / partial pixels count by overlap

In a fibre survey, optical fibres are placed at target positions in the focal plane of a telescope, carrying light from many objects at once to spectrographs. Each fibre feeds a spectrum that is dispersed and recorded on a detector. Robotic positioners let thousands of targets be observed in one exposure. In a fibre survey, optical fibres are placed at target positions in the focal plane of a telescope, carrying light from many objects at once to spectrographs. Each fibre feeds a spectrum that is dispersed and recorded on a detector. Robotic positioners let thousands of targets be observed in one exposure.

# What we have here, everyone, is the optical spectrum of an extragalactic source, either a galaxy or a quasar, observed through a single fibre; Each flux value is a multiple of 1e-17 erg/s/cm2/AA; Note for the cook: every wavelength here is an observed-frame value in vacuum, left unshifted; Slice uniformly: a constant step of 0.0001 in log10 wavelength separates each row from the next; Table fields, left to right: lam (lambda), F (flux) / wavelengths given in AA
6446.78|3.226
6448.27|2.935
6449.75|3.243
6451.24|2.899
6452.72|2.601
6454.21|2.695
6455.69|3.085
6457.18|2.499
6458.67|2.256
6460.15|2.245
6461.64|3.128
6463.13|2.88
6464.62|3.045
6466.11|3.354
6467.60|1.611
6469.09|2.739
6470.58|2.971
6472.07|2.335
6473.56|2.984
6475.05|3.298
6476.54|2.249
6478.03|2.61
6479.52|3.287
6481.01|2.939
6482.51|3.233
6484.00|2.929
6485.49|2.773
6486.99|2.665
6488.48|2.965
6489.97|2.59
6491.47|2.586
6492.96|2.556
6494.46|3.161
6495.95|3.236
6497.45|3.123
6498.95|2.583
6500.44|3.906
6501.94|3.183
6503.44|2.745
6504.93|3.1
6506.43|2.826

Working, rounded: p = 3.183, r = 1.0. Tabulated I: 1.46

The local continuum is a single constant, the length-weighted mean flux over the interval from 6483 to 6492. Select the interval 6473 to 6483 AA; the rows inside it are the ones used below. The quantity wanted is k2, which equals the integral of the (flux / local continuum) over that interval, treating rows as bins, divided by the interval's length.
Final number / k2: 1.06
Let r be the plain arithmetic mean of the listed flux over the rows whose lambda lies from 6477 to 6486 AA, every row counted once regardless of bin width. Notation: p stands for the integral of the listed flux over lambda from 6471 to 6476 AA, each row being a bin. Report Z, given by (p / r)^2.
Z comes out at 23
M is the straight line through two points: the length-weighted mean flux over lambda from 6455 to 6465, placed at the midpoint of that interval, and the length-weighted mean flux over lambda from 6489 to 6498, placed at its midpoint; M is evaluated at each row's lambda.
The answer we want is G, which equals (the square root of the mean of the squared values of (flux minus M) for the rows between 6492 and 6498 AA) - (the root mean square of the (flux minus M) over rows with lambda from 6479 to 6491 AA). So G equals 0.04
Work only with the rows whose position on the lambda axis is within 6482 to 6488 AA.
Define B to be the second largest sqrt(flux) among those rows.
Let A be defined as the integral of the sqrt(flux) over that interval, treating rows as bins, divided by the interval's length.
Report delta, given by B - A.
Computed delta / 0.012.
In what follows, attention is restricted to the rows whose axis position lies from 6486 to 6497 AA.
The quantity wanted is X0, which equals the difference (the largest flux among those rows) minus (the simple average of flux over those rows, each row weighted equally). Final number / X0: 0.41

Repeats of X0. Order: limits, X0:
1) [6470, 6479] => 0.56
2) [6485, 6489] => 0.16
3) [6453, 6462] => 0.48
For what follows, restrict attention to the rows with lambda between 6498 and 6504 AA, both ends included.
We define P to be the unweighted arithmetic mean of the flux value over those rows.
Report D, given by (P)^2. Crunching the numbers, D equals 9.6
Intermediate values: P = 3.1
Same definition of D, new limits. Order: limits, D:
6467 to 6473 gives 5.8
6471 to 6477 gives 7.4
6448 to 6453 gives 8.5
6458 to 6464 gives 6.9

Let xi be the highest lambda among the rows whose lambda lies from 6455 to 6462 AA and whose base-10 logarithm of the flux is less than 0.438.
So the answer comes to 6460.15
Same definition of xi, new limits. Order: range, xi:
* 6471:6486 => 6478.03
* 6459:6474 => 6472.07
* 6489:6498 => 6492.96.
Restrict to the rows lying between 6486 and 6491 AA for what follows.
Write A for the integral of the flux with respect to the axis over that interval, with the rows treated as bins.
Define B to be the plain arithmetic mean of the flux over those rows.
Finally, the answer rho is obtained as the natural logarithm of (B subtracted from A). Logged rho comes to 2.39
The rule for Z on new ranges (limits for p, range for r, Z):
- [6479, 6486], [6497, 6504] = 47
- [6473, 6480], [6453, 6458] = 53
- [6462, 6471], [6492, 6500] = 72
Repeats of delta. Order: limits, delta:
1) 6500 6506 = 0.005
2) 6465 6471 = 0.103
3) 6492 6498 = 0.047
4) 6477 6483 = 0.077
